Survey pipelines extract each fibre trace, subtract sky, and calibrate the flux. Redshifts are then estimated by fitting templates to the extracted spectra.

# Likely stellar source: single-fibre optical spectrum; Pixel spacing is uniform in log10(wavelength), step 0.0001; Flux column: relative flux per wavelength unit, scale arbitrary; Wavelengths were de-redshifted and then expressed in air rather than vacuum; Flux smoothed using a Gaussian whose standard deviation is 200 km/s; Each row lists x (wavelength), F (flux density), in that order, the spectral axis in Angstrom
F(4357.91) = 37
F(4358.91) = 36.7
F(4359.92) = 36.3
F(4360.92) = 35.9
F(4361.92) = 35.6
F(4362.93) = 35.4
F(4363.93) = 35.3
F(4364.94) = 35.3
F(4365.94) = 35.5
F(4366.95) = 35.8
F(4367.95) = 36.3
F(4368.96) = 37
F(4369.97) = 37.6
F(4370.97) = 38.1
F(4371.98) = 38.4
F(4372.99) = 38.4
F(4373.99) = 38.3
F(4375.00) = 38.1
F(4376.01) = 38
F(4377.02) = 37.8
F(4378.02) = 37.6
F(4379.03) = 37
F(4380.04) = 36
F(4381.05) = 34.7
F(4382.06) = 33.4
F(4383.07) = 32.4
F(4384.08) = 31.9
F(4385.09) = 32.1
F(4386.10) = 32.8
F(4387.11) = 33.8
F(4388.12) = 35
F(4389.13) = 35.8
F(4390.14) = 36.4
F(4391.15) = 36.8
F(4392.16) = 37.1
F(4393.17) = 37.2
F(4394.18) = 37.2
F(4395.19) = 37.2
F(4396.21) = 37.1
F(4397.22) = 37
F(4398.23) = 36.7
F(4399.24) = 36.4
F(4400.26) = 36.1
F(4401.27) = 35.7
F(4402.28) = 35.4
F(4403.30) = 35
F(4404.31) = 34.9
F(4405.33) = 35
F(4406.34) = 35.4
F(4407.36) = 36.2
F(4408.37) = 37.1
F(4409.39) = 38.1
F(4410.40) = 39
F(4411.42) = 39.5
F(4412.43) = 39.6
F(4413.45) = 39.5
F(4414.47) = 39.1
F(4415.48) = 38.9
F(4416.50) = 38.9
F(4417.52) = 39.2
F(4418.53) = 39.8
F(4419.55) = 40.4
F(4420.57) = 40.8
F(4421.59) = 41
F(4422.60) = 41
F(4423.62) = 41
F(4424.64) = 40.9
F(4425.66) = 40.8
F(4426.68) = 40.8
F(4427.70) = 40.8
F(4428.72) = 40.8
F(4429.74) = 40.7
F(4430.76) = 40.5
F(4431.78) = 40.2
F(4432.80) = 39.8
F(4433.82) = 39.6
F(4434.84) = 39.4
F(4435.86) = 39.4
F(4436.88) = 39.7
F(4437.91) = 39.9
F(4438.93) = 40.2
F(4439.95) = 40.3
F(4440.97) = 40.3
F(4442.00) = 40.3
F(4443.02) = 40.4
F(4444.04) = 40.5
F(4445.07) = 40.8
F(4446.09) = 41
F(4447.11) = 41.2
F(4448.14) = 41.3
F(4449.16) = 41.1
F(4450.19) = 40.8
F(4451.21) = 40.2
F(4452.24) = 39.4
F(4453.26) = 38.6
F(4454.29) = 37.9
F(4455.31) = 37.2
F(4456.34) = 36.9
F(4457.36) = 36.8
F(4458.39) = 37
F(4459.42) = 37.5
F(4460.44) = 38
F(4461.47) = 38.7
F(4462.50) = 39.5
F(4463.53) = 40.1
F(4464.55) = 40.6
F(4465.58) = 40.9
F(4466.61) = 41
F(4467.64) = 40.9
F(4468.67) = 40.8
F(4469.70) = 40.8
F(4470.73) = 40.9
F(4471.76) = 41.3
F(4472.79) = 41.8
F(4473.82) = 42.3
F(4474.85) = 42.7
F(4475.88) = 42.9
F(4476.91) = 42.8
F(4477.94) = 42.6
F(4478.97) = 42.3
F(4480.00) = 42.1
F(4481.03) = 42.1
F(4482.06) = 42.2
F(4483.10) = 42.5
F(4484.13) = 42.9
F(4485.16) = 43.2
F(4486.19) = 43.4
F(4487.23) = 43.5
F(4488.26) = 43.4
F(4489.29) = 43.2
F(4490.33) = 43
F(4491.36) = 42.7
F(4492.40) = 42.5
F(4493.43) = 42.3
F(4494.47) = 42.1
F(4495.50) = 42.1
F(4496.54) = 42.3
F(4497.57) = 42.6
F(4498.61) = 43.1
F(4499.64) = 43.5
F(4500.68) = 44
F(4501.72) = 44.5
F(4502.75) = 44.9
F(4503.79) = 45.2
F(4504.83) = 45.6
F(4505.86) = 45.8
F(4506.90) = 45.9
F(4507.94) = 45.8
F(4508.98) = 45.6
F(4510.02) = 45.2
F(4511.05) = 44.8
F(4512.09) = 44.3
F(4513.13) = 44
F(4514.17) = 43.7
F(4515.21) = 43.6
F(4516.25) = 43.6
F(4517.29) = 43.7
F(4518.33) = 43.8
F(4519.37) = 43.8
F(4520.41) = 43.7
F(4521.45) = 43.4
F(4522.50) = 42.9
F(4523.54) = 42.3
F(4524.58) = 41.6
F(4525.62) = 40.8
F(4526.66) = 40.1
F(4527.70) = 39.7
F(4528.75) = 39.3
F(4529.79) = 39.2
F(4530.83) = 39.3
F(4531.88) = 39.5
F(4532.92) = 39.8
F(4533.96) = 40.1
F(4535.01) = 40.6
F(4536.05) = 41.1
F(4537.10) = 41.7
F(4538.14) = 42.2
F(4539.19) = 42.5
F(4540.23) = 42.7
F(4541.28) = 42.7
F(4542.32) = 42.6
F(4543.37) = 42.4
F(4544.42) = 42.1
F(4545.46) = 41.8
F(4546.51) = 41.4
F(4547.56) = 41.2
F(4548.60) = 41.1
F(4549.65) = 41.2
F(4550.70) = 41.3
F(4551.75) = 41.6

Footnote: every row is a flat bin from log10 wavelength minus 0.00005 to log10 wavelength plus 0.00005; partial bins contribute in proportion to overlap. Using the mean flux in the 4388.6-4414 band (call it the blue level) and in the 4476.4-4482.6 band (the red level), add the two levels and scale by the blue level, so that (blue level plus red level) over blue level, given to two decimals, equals 2.15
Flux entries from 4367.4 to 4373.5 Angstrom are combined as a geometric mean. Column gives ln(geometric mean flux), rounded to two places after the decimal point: 3.63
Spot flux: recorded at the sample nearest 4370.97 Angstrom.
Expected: 38.1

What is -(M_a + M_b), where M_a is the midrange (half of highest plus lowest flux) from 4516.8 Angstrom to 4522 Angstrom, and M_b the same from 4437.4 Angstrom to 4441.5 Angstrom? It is -84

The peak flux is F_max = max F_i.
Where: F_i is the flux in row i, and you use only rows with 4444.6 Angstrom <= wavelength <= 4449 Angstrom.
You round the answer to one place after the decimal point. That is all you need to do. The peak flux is 41.3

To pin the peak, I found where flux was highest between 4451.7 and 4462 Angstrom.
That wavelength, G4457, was 4452.24 Angstrom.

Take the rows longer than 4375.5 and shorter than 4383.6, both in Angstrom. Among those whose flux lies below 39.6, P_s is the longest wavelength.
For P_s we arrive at 4383.07 Angstrom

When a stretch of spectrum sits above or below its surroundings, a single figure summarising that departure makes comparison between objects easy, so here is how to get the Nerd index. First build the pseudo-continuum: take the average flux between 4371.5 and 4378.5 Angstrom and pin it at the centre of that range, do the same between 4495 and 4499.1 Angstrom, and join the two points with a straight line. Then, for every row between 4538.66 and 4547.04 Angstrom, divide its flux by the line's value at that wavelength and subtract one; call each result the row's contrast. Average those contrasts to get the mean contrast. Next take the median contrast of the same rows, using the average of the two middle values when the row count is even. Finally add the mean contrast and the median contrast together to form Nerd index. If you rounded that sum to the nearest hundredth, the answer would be -0.08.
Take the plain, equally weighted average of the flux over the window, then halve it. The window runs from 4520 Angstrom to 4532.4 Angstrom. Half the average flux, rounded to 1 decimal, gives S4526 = 20.5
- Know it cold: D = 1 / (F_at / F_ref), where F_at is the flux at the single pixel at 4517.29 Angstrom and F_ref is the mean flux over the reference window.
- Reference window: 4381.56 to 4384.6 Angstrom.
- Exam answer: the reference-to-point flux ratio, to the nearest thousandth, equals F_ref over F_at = 0.745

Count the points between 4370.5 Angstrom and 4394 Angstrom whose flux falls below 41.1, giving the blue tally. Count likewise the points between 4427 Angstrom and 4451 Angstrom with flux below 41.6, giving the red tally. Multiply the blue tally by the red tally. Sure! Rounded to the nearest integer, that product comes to 529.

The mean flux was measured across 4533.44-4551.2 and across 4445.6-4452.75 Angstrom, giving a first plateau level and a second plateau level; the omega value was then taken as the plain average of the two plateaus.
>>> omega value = 41.2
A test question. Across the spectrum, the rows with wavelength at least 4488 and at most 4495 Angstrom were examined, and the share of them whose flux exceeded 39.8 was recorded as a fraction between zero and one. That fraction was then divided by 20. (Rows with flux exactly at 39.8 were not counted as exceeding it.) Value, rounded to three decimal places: 0.050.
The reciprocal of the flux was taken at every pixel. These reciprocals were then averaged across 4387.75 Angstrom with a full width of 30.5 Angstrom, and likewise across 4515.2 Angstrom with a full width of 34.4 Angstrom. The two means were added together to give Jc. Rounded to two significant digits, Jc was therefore 0.051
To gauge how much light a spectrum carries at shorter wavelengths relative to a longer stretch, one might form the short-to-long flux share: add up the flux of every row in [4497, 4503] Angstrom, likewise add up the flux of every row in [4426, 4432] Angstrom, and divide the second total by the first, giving 0.93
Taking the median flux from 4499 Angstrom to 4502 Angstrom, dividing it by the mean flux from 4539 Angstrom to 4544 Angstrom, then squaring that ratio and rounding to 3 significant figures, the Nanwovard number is 1.07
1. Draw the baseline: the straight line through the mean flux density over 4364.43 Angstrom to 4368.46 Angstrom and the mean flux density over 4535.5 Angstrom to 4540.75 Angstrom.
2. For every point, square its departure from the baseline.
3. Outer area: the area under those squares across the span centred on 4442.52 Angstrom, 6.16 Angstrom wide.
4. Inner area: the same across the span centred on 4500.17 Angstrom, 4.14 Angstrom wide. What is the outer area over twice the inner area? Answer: 0.27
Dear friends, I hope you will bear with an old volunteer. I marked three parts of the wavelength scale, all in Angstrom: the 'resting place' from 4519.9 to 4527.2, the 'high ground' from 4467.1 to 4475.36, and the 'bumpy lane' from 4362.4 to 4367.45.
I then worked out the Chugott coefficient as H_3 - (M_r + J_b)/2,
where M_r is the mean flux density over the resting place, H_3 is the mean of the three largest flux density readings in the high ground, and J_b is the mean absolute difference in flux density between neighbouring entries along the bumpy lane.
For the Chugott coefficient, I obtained 21.1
